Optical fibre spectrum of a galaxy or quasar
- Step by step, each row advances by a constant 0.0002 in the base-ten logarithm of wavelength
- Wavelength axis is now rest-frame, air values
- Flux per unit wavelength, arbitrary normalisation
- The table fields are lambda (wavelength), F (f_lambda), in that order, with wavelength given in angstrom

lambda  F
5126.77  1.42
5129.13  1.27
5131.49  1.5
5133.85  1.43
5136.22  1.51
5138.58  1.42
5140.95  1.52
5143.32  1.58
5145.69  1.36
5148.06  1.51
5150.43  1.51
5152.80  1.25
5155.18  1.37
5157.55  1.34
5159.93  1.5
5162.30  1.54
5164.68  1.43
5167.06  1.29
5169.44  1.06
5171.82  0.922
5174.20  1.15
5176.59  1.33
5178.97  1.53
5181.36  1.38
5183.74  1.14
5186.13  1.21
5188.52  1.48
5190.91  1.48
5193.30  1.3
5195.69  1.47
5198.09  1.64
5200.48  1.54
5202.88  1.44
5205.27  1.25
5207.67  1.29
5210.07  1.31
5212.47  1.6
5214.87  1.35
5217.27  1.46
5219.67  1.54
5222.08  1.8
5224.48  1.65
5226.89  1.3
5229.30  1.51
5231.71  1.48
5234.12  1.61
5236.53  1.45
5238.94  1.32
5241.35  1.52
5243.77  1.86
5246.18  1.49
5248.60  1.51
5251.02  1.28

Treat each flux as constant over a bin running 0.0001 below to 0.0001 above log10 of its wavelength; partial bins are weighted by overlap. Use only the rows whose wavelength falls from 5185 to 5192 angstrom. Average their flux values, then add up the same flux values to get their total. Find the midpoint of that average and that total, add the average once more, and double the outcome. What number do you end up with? 8.34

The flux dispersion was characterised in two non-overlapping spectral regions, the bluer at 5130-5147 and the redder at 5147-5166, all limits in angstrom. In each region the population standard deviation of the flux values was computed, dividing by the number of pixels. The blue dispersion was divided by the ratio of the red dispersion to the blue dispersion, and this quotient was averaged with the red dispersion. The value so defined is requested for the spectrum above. 0.073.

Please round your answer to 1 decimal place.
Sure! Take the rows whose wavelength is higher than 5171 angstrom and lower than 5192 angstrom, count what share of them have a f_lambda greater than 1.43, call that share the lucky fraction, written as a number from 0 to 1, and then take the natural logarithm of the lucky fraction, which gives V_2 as -1.1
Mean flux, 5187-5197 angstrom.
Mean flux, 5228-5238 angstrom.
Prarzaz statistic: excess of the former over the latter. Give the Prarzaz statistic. -0.08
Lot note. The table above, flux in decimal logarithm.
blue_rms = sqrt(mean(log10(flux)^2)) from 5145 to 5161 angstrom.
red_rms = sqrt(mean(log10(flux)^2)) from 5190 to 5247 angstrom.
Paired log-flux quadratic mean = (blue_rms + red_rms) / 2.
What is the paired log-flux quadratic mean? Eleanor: 0.163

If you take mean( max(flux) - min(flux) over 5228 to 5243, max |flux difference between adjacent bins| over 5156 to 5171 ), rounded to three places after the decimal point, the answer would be 0.260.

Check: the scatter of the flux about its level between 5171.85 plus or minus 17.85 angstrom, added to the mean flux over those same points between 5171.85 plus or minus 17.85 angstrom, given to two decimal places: 1.49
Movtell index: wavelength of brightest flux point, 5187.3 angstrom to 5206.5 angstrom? 5198.09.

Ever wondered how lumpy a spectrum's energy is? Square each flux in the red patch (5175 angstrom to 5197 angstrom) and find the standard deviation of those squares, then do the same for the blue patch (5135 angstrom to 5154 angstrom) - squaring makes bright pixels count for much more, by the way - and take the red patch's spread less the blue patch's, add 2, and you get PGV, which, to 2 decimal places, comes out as 2.06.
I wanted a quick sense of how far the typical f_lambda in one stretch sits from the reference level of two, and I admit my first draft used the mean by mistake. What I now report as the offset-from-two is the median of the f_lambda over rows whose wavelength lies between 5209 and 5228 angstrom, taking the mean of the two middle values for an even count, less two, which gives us -0.50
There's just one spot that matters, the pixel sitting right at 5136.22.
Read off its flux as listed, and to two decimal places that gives 1.51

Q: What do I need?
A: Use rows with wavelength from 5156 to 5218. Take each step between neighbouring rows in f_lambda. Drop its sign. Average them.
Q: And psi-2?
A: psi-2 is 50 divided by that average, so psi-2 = 331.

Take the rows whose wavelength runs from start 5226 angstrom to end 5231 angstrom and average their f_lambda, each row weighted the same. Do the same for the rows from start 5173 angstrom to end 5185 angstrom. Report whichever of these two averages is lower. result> 1.31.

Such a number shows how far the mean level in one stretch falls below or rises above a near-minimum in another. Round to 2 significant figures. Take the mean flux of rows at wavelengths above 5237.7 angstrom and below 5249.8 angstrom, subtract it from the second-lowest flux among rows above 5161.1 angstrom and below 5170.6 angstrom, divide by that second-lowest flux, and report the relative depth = -0.19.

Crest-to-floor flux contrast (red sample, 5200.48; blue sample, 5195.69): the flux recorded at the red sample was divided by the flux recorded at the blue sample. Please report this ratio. 1.05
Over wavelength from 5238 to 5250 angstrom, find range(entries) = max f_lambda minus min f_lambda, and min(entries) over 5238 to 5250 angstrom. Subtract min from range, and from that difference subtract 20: -20.8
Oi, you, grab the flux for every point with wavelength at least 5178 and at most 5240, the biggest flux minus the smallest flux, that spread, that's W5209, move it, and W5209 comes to 0.66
